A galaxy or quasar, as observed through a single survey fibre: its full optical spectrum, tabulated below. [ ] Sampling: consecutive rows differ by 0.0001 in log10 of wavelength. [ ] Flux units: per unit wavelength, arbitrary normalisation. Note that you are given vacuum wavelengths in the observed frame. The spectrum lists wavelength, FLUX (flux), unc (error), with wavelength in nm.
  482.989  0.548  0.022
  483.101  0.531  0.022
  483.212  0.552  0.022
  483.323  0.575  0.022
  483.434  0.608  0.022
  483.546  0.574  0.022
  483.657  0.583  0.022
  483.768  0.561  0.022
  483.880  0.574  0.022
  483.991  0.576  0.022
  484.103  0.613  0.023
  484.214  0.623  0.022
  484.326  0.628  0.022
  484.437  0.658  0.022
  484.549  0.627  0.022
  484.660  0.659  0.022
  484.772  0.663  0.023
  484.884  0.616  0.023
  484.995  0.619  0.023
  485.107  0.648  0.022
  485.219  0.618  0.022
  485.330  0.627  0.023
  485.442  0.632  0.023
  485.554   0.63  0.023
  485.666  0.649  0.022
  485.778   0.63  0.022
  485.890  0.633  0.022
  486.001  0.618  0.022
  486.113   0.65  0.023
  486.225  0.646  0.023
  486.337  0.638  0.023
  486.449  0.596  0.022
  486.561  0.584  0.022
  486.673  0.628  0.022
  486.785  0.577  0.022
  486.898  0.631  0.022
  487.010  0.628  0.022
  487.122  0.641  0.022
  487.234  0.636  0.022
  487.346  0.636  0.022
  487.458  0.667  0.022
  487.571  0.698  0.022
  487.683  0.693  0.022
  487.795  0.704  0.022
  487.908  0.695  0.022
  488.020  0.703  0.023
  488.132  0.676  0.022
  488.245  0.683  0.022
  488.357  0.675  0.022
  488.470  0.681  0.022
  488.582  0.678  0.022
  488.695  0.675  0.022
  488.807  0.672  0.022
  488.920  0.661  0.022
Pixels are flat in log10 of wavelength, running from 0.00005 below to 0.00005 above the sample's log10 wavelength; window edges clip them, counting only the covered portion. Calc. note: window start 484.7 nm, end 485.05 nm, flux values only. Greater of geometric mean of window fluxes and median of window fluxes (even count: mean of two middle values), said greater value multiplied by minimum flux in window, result 0.390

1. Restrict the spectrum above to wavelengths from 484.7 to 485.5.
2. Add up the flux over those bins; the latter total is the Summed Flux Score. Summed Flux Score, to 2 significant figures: 4.4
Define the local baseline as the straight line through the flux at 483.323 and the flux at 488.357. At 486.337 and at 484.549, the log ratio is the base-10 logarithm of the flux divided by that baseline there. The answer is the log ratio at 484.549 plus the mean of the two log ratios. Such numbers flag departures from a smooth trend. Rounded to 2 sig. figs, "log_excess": 0.030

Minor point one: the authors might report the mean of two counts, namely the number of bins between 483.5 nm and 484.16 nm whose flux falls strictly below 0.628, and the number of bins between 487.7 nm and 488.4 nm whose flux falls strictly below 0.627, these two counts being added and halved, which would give 3.0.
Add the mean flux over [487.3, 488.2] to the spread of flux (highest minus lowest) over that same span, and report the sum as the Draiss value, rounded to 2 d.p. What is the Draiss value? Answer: 0.75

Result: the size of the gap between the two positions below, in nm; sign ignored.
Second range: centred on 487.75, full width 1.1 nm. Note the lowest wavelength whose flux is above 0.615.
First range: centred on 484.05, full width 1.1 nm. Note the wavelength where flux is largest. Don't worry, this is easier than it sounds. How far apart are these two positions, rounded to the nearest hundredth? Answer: 2.80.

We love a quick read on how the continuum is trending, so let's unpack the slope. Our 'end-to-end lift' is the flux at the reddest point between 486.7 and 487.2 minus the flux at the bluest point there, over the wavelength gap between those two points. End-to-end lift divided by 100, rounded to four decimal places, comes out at 0.0019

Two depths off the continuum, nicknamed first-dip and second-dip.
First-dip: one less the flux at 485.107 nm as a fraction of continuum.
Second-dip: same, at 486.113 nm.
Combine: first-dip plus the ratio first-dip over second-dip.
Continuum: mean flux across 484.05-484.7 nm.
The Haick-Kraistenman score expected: 0.8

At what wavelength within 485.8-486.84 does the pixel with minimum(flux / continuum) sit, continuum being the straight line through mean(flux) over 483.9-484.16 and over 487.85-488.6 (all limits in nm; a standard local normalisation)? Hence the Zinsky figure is 486.785 nm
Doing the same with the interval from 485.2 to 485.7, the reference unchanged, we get 485.219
